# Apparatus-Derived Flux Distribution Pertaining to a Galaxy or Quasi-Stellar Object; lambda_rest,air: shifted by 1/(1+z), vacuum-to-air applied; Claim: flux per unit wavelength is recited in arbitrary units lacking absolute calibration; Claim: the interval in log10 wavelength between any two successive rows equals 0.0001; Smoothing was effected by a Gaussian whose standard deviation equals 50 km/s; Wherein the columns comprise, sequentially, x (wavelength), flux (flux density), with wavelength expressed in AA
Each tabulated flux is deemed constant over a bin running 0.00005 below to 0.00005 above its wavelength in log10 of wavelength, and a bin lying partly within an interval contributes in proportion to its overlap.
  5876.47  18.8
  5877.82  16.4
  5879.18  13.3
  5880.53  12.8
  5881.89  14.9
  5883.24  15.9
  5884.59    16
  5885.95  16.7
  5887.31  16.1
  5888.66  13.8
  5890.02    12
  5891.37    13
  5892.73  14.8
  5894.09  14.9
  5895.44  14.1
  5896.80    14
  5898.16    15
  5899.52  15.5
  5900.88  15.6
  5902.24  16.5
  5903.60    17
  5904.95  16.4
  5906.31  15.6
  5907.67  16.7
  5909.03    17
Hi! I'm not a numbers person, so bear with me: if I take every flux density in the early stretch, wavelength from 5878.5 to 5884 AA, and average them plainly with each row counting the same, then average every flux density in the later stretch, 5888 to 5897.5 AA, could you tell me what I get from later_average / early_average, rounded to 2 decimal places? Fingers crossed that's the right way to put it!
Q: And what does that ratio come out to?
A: 0.97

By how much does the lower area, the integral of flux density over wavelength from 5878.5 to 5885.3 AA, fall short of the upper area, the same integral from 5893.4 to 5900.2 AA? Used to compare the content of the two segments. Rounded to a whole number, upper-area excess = 1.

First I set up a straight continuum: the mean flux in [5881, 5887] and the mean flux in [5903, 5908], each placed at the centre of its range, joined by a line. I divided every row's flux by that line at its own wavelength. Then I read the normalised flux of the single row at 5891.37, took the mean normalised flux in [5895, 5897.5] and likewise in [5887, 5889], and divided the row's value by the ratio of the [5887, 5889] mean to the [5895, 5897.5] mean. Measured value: 0.75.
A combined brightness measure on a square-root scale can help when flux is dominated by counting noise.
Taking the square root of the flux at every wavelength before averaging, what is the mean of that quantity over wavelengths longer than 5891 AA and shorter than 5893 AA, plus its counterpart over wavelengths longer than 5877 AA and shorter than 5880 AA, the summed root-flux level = 7.57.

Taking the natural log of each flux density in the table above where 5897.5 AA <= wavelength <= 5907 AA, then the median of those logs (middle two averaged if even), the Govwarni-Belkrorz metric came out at 2.75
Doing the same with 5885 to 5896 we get 2.67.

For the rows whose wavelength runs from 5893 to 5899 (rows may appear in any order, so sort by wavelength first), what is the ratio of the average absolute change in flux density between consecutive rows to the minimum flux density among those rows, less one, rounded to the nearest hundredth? -0.95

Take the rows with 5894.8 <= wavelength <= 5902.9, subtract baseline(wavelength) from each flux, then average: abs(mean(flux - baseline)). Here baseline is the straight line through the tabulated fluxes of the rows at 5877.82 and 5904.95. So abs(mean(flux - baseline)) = 1.28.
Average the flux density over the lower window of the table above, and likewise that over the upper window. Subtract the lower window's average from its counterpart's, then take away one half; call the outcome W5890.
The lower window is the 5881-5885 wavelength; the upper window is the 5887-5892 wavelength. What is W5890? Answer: -2.4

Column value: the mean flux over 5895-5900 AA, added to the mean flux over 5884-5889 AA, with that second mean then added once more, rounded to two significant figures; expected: 46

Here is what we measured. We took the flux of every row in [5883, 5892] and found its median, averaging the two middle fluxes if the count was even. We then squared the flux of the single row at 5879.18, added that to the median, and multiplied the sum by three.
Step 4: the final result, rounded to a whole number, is 578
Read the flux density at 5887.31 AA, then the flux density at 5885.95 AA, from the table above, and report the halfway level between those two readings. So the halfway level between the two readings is 16.4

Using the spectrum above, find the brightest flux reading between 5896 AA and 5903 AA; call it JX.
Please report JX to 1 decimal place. 16.5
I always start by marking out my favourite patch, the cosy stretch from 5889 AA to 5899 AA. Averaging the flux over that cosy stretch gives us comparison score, 14.0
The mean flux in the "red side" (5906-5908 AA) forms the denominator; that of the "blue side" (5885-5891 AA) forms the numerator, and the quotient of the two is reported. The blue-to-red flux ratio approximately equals 0.91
